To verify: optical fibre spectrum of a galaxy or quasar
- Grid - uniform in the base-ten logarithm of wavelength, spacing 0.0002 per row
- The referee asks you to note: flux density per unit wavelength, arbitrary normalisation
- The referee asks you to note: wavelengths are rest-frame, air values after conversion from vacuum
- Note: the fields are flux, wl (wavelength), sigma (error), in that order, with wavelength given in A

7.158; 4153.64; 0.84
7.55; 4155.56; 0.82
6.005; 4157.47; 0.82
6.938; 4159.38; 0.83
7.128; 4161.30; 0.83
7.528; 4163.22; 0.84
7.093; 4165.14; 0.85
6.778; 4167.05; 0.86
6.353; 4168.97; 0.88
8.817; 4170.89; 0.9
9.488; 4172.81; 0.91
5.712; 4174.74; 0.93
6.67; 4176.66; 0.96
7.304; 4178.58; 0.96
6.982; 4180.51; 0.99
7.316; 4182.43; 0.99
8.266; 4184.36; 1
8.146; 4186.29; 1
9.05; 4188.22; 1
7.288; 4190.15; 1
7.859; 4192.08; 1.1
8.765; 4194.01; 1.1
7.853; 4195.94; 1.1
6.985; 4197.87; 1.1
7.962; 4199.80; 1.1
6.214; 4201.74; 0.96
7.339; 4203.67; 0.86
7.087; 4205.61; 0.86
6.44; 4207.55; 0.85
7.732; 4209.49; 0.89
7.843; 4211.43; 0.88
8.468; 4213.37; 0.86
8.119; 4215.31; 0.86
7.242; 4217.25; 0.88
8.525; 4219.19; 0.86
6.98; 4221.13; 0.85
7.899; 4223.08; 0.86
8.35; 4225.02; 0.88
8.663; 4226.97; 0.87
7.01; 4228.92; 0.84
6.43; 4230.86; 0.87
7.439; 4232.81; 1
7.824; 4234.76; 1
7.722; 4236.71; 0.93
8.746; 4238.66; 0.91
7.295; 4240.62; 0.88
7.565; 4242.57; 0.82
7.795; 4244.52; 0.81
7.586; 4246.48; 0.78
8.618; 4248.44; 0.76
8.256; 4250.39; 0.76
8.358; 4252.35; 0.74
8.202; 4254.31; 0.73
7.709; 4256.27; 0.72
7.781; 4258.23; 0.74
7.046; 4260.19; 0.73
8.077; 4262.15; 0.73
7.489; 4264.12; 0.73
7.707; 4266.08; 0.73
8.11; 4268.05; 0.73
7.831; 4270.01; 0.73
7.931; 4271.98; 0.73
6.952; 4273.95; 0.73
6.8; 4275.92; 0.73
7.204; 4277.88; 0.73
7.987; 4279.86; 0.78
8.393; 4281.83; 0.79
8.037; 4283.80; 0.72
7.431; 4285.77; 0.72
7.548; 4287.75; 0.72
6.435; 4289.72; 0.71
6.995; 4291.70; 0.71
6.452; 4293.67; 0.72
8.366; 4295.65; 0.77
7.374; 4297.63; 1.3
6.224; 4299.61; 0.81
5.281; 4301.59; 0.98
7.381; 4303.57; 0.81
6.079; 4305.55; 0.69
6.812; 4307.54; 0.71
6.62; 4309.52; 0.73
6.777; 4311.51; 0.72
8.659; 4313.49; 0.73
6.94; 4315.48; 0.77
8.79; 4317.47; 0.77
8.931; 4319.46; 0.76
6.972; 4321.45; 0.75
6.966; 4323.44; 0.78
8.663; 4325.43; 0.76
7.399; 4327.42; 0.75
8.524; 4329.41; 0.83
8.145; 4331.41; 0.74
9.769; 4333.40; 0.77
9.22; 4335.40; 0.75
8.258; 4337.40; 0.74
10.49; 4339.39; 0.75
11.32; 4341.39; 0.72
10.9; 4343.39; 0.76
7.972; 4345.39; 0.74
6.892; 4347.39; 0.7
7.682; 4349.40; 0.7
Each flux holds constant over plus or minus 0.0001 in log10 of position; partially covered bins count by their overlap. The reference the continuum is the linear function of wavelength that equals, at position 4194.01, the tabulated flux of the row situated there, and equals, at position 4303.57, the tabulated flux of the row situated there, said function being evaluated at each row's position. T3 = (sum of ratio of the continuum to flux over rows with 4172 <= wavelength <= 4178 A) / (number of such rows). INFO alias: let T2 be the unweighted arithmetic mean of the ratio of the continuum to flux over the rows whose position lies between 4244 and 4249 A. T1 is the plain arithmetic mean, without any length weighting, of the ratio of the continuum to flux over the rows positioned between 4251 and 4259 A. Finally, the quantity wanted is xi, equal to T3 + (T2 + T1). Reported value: 3.3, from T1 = 0.998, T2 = 1.02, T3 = 1.3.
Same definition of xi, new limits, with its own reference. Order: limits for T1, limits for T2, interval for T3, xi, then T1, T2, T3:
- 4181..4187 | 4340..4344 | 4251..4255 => 2.7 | 1.127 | 0.62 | 1.0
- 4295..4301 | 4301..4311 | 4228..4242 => 3.3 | 1.033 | 1.16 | 1.1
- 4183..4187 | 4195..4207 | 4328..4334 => 3.1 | 1.082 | 1.21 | 0.8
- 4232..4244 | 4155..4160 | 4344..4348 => 3.3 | 1.061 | 1.36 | 0.9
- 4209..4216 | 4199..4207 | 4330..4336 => 3.1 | 1.063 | 1.22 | 0.8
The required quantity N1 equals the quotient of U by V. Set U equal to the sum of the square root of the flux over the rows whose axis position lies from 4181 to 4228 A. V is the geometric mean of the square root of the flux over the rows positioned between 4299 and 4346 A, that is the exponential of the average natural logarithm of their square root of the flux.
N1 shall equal 23.8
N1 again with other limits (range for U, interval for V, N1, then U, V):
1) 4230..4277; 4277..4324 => 24.8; 66.6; 2.69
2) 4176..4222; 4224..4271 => 23.7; 66.1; 2.79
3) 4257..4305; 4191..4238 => 23.6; 65.1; 2.75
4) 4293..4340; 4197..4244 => 24.2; 66.4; 2.75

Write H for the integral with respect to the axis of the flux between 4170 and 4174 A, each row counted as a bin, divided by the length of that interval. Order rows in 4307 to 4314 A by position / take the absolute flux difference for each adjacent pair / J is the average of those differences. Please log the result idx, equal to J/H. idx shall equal 0.08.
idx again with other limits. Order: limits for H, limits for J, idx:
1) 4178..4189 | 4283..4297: 0.10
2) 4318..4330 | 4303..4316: 0.13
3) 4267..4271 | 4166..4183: 0.15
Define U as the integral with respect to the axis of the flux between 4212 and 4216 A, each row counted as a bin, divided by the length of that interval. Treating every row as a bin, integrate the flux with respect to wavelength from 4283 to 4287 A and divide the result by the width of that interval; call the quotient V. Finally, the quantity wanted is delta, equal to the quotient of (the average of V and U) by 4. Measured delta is 2.0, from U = 8.3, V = 7.7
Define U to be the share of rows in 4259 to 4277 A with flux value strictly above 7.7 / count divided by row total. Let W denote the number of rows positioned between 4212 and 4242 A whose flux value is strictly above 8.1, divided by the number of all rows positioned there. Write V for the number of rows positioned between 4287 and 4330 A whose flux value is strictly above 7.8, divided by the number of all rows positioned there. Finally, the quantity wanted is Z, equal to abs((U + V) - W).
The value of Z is 0.43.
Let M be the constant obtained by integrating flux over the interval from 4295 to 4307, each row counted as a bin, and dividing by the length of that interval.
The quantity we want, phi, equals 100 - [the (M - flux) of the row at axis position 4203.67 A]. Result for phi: 101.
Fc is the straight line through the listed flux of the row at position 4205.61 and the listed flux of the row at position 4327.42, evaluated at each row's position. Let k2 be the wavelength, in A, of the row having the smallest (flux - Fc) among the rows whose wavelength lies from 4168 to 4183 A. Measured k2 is 4174.74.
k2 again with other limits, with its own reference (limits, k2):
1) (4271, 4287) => 4275.92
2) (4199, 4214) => 4201.74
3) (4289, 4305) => 4301.59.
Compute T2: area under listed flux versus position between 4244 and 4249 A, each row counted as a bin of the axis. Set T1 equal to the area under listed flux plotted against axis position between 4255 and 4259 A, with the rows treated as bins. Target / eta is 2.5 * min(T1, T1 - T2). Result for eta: -22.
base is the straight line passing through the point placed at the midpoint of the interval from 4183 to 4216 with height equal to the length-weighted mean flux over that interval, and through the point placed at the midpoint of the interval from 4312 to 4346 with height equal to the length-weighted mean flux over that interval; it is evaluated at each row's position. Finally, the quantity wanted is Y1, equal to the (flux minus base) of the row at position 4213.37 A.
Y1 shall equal 0.6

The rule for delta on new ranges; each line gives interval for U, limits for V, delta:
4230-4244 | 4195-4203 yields 1.9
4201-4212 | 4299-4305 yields 1.7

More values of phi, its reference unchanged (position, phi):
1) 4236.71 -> 101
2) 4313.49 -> 102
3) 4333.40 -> 103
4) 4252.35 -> 102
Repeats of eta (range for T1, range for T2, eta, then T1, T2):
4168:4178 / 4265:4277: -42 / 74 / 91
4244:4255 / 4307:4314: 99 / 90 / 50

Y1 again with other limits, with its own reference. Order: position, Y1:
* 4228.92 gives -0.9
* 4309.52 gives -1.9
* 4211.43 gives 0.0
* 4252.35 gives 0.2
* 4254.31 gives 0.1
